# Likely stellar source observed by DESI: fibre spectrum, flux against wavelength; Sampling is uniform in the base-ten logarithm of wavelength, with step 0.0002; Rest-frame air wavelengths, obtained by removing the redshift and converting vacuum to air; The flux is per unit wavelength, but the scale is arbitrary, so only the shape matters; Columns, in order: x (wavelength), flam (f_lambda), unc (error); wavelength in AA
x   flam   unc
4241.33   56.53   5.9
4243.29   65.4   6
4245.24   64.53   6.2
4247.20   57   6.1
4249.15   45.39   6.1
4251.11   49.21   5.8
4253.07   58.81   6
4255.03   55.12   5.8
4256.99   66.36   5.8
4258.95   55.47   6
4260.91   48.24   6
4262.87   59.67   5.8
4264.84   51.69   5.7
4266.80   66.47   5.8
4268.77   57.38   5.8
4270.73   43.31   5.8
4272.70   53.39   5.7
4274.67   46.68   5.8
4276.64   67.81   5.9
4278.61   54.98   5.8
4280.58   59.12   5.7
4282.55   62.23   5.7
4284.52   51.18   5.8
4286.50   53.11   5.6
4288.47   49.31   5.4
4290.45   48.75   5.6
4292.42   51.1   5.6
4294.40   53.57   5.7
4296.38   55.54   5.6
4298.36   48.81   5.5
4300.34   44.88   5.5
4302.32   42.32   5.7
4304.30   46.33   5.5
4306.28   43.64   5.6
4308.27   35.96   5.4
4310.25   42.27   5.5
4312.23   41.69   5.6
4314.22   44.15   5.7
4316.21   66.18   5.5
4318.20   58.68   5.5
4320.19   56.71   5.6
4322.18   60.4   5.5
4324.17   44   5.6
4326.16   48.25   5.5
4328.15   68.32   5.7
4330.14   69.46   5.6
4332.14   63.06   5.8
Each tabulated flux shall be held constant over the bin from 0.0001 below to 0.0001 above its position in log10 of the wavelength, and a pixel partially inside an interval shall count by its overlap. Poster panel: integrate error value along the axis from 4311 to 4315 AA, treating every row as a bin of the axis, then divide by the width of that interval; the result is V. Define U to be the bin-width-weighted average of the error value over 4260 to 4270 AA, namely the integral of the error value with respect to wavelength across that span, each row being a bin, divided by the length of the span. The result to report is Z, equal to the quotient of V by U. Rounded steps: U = 5.82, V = 5.64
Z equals 0.97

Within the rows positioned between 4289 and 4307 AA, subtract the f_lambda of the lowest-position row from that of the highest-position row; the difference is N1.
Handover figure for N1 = -5.1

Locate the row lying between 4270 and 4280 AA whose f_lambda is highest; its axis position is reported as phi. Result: 4276.64 AA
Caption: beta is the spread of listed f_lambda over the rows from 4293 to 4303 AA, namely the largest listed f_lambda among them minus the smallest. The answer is 13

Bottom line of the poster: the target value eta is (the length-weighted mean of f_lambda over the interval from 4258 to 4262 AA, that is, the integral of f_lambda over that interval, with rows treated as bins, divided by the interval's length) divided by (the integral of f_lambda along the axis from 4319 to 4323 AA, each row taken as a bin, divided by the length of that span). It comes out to 0.9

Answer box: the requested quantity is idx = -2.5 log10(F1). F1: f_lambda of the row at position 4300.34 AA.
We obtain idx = -4.13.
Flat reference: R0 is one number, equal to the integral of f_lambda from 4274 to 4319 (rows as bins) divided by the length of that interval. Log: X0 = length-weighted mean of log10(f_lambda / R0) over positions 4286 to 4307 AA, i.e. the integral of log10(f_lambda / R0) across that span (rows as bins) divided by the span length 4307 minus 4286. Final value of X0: -0.02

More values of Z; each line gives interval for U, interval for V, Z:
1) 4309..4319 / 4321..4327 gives 1.00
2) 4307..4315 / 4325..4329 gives 1.01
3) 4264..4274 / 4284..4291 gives 0.97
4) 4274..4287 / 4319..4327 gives 0.96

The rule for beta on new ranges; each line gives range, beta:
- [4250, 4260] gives 17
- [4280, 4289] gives 13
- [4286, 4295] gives 5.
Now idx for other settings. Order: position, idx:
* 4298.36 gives -4.22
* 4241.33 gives -4.38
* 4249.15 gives -4.14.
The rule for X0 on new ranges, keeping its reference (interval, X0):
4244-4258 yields 0.05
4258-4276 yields 0.02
